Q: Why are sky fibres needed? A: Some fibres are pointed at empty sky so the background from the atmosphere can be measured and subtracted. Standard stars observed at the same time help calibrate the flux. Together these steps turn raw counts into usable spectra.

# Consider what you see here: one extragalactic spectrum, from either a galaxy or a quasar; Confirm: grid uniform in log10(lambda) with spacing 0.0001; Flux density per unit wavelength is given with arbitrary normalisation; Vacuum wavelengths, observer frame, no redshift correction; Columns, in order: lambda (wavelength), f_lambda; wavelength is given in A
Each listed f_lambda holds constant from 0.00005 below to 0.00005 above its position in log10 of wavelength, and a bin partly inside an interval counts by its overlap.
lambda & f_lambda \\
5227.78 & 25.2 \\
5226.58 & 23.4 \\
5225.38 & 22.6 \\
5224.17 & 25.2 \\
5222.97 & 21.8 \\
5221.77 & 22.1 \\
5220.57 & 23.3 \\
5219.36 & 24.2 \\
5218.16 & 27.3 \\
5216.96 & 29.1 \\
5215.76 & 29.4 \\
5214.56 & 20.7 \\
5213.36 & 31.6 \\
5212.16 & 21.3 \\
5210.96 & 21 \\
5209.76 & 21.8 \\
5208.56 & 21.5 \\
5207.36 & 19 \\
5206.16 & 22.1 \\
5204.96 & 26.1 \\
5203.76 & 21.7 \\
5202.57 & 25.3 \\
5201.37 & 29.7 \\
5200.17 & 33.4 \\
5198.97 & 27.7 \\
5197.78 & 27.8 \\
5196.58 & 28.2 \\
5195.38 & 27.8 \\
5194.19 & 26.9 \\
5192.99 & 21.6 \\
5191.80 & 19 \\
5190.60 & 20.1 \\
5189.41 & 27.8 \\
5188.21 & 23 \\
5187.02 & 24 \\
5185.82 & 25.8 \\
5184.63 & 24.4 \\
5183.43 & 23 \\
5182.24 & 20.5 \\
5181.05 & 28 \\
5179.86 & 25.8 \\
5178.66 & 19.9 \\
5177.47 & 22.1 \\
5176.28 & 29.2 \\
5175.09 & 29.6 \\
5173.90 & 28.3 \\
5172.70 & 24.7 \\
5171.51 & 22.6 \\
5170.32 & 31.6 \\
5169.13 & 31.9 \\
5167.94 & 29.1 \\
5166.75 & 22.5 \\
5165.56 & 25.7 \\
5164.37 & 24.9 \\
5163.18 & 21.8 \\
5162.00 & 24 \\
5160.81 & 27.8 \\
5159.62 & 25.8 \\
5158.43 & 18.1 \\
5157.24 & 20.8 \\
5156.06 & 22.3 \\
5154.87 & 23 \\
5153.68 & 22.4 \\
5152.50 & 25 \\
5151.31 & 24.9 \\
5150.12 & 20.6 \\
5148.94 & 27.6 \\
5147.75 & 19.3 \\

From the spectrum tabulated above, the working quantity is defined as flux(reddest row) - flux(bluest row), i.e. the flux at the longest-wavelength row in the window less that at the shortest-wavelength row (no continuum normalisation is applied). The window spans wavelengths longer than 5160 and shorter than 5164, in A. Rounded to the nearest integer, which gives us -6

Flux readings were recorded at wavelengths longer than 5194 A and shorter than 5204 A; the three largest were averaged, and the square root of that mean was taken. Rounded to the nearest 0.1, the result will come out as 5.5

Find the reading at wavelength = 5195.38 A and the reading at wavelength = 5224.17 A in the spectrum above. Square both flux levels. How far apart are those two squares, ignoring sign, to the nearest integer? 138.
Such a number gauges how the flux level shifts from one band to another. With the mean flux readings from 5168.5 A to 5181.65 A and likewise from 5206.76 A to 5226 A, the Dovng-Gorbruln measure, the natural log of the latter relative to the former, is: -0.11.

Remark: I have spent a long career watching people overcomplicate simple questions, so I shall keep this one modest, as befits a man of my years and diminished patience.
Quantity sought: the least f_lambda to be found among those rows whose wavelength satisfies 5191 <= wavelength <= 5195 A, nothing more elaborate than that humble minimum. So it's 19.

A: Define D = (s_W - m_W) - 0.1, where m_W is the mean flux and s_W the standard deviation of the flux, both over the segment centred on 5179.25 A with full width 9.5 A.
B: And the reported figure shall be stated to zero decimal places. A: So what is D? -21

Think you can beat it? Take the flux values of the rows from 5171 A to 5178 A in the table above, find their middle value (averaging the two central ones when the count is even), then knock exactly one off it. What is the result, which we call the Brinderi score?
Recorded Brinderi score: 25.5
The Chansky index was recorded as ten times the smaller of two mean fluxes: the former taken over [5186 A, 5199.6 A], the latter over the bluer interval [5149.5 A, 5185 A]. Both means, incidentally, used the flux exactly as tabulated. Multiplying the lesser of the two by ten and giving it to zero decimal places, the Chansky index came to 247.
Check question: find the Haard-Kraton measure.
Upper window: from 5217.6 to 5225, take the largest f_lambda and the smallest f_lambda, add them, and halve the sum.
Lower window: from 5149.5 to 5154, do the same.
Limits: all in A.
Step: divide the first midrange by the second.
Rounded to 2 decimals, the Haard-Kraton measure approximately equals 1.08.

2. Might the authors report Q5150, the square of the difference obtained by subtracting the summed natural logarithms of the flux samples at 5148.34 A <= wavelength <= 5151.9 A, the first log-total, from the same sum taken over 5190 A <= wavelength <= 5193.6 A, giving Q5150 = 0.29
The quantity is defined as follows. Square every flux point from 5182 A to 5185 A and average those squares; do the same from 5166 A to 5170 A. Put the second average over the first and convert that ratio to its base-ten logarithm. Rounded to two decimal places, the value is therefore 0.19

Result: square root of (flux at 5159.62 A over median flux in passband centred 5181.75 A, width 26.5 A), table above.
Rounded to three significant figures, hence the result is 1.03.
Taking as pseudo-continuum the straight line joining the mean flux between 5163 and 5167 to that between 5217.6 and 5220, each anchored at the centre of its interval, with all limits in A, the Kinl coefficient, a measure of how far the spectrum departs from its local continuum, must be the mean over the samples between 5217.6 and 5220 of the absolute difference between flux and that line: 1.6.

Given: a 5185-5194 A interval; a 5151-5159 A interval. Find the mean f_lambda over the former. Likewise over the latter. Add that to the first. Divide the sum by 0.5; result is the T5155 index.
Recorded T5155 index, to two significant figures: 91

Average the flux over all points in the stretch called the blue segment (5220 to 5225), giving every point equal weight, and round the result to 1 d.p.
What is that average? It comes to 23.1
